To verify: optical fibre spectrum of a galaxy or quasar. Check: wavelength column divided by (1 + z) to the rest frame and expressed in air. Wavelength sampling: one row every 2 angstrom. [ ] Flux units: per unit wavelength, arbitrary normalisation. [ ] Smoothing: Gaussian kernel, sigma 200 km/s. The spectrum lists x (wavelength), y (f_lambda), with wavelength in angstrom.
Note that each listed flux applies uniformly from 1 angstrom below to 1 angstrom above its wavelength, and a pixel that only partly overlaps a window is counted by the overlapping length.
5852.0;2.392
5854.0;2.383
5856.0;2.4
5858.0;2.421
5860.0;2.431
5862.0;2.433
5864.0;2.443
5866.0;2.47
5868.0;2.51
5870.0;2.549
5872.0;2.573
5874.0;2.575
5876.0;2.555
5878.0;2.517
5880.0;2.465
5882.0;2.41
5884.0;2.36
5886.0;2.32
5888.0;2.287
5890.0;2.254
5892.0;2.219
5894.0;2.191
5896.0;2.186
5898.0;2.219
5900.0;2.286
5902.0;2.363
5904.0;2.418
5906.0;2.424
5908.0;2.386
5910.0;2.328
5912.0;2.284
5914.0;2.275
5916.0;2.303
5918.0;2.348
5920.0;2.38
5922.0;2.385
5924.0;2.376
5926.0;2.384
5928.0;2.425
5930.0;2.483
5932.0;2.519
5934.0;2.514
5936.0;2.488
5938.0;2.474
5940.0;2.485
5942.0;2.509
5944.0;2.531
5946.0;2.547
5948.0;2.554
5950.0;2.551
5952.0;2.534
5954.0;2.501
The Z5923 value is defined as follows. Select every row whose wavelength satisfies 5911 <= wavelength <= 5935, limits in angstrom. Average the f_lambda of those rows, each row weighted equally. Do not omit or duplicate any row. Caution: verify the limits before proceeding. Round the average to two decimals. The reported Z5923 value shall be 2.39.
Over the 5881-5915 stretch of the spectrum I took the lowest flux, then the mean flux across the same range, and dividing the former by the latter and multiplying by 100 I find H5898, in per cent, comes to 94.8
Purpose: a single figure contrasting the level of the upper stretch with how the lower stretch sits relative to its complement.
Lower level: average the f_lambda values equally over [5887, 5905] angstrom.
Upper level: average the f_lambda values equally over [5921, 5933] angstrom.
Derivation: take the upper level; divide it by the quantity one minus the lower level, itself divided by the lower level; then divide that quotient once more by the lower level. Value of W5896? -1.91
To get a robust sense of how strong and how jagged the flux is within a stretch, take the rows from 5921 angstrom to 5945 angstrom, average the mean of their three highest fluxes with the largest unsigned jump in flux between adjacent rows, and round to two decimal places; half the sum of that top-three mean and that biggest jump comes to 1.29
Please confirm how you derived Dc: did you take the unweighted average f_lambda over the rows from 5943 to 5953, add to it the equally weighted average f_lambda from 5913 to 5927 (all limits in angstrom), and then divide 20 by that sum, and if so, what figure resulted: 4.09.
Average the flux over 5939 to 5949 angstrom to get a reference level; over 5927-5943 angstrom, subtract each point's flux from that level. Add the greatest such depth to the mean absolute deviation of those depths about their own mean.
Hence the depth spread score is 0.12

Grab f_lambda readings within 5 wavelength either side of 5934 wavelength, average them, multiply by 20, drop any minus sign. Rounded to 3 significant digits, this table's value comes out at 49.9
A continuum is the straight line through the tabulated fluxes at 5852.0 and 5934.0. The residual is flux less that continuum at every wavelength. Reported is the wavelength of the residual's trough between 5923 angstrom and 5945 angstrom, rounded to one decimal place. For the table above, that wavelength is 5924.0 angstrom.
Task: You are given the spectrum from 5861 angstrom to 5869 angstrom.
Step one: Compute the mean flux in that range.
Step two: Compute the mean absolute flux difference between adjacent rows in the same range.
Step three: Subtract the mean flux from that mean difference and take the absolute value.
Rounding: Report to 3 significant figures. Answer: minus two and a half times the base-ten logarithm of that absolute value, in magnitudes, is -0.968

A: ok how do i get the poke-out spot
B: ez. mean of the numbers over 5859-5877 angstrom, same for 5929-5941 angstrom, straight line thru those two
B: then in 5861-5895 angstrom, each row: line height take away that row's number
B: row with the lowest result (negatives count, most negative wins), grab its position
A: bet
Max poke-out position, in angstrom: 5874.0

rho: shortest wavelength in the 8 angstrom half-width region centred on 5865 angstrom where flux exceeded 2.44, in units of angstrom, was 5864.0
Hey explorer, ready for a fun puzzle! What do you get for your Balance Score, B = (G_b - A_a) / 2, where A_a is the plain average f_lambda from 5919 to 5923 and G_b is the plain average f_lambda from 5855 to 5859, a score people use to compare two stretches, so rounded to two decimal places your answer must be 0.01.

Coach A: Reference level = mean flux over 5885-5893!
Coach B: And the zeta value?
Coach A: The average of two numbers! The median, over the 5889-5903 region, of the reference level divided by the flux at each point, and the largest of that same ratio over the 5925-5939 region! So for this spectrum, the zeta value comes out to 0.988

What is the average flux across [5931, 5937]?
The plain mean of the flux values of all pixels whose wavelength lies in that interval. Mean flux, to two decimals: 2.51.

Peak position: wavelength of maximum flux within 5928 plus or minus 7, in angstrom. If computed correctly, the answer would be 5932.0 angstrom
